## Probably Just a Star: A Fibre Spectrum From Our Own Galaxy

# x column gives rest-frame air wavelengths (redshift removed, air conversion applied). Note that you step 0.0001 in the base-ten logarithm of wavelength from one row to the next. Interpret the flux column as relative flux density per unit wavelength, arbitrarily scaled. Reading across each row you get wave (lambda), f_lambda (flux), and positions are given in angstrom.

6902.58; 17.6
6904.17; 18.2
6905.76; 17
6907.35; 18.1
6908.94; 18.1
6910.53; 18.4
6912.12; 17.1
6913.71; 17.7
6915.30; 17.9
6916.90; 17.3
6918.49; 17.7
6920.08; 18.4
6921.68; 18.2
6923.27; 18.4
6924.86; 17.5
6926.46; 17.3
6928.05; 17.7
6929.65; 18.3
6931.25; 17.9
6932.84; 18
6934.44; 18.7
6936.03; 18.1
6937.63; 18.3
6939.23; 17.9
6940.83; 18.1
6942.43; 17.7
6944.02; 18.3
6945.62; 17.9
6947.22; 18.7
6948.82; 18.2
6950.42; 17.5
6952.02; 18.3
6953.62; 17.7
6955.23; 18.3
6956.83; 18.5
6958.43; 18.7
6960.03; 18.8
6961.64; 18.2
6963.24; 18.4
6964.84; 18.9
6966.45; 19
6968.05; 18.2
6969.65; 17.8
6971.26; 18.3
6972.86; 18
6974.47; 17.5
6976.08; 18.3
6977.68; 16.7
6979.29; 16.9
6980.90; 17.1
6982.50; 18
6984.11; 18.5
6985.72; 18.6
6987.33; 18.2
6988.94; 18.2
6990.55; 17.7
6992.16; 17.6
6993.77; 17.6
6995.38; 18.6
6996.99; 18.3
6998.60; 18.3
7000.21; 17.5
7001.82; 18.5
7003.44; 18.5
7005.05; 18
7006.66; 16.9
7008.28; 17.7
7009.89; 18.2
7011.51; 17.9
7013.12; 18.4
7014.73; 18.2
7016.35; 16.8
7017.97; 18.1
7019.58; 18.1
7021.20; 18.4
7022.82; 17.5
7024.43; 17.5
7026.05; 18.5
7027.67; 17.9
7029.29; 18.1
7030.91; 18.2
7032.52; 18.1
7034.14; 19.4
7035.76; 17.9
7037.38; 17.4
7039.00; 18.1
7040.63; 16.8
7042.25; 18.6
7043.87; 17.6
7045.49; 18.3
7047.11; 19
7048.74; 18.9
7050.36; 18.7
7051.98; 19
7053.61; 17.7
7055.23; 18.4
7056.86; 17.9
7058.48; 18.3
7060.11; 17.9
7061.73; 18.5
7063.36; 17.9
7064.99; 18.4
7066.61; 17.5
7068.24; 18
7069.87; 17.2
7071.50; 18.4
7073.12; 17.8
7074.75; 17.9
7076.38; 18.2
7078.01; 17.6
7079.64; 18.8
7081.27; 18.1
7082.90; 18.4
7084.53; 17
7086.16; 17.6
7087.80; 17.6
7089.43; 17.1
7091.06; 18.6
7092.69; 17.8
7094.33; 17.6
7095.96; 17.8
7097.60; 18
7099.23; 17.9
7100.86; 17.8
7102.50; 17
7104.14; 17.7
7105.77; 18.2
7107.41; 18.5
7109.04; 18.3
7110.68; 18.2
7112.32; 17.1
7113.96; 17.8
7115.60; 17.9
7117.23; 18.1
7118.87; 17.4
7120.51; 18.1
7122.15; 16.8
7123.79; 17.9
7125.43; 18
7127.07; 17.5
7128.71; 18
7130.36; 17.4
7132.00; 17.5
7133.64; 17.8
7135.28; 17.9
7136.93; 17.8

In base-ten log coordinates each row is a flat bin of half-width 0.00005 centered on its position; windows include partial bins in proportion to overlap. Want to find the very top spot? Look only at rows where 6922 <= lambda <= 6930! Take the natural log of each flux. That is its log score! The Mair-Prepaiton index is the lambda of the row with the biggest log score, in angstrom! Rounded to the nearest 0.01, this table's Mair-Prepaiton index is 6923.27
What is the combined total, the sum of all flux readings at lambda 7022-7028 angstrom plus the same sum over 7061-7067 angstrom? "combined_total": 143.7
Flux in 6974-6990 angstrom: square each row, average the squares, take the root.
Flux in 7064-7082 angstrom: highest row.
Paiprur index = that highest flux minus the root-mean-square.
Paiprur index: 1.0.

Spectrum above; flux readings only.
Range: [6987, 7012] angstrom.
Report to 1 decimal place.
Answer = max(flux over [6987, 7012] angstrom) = 18.6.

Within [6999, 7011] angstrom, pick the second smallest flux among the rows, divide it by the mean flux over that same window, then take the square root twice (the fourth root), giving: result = 0.994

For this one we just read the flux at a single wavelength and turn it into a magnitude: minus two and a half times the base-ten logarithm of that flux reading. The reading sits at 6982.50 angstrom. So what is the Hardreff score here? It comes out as -3.14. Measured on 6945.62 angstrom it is -3.13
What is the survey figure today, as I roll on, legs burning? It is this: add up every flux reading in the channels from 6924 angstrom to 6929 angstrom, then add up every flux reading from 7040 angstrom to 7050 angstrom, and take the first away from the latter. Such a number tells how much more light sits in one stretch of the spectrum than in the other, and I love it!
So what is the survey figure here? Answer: 57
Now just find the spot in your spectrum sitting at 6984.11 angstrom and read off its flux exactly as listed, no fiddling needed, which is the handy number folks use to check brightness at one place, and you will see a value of 18.5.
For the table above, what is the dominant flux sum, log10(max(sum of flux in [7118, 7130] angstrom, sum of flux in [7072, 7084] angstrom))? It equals 2.103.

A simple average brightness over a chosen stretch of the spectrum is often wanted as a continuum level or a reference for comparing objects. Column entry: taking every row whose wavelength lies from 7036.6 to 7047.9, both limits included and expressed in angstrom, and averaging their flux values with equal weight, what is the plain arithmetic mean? 17.97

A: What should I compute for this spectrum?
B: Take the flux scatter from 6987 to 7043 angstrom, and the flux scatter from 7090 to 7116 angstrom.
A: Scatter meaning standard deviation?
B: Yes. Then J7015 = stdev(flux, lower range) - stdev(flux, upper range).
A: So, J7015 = 0.11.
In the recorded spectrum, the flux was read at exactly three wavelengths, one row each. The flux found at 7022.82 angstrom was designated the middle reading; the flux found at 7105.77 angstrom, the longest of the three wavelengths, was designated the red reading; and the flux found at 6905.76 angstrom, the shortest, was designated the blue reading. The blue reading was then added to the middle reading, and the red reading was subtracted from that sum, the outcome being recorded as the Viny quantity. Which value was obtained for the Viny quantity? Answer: 16.3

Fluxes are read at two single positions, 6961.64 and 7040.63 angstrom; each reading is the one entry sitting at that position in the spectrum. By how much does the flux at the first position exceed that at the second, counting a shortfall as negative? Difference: 1.4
